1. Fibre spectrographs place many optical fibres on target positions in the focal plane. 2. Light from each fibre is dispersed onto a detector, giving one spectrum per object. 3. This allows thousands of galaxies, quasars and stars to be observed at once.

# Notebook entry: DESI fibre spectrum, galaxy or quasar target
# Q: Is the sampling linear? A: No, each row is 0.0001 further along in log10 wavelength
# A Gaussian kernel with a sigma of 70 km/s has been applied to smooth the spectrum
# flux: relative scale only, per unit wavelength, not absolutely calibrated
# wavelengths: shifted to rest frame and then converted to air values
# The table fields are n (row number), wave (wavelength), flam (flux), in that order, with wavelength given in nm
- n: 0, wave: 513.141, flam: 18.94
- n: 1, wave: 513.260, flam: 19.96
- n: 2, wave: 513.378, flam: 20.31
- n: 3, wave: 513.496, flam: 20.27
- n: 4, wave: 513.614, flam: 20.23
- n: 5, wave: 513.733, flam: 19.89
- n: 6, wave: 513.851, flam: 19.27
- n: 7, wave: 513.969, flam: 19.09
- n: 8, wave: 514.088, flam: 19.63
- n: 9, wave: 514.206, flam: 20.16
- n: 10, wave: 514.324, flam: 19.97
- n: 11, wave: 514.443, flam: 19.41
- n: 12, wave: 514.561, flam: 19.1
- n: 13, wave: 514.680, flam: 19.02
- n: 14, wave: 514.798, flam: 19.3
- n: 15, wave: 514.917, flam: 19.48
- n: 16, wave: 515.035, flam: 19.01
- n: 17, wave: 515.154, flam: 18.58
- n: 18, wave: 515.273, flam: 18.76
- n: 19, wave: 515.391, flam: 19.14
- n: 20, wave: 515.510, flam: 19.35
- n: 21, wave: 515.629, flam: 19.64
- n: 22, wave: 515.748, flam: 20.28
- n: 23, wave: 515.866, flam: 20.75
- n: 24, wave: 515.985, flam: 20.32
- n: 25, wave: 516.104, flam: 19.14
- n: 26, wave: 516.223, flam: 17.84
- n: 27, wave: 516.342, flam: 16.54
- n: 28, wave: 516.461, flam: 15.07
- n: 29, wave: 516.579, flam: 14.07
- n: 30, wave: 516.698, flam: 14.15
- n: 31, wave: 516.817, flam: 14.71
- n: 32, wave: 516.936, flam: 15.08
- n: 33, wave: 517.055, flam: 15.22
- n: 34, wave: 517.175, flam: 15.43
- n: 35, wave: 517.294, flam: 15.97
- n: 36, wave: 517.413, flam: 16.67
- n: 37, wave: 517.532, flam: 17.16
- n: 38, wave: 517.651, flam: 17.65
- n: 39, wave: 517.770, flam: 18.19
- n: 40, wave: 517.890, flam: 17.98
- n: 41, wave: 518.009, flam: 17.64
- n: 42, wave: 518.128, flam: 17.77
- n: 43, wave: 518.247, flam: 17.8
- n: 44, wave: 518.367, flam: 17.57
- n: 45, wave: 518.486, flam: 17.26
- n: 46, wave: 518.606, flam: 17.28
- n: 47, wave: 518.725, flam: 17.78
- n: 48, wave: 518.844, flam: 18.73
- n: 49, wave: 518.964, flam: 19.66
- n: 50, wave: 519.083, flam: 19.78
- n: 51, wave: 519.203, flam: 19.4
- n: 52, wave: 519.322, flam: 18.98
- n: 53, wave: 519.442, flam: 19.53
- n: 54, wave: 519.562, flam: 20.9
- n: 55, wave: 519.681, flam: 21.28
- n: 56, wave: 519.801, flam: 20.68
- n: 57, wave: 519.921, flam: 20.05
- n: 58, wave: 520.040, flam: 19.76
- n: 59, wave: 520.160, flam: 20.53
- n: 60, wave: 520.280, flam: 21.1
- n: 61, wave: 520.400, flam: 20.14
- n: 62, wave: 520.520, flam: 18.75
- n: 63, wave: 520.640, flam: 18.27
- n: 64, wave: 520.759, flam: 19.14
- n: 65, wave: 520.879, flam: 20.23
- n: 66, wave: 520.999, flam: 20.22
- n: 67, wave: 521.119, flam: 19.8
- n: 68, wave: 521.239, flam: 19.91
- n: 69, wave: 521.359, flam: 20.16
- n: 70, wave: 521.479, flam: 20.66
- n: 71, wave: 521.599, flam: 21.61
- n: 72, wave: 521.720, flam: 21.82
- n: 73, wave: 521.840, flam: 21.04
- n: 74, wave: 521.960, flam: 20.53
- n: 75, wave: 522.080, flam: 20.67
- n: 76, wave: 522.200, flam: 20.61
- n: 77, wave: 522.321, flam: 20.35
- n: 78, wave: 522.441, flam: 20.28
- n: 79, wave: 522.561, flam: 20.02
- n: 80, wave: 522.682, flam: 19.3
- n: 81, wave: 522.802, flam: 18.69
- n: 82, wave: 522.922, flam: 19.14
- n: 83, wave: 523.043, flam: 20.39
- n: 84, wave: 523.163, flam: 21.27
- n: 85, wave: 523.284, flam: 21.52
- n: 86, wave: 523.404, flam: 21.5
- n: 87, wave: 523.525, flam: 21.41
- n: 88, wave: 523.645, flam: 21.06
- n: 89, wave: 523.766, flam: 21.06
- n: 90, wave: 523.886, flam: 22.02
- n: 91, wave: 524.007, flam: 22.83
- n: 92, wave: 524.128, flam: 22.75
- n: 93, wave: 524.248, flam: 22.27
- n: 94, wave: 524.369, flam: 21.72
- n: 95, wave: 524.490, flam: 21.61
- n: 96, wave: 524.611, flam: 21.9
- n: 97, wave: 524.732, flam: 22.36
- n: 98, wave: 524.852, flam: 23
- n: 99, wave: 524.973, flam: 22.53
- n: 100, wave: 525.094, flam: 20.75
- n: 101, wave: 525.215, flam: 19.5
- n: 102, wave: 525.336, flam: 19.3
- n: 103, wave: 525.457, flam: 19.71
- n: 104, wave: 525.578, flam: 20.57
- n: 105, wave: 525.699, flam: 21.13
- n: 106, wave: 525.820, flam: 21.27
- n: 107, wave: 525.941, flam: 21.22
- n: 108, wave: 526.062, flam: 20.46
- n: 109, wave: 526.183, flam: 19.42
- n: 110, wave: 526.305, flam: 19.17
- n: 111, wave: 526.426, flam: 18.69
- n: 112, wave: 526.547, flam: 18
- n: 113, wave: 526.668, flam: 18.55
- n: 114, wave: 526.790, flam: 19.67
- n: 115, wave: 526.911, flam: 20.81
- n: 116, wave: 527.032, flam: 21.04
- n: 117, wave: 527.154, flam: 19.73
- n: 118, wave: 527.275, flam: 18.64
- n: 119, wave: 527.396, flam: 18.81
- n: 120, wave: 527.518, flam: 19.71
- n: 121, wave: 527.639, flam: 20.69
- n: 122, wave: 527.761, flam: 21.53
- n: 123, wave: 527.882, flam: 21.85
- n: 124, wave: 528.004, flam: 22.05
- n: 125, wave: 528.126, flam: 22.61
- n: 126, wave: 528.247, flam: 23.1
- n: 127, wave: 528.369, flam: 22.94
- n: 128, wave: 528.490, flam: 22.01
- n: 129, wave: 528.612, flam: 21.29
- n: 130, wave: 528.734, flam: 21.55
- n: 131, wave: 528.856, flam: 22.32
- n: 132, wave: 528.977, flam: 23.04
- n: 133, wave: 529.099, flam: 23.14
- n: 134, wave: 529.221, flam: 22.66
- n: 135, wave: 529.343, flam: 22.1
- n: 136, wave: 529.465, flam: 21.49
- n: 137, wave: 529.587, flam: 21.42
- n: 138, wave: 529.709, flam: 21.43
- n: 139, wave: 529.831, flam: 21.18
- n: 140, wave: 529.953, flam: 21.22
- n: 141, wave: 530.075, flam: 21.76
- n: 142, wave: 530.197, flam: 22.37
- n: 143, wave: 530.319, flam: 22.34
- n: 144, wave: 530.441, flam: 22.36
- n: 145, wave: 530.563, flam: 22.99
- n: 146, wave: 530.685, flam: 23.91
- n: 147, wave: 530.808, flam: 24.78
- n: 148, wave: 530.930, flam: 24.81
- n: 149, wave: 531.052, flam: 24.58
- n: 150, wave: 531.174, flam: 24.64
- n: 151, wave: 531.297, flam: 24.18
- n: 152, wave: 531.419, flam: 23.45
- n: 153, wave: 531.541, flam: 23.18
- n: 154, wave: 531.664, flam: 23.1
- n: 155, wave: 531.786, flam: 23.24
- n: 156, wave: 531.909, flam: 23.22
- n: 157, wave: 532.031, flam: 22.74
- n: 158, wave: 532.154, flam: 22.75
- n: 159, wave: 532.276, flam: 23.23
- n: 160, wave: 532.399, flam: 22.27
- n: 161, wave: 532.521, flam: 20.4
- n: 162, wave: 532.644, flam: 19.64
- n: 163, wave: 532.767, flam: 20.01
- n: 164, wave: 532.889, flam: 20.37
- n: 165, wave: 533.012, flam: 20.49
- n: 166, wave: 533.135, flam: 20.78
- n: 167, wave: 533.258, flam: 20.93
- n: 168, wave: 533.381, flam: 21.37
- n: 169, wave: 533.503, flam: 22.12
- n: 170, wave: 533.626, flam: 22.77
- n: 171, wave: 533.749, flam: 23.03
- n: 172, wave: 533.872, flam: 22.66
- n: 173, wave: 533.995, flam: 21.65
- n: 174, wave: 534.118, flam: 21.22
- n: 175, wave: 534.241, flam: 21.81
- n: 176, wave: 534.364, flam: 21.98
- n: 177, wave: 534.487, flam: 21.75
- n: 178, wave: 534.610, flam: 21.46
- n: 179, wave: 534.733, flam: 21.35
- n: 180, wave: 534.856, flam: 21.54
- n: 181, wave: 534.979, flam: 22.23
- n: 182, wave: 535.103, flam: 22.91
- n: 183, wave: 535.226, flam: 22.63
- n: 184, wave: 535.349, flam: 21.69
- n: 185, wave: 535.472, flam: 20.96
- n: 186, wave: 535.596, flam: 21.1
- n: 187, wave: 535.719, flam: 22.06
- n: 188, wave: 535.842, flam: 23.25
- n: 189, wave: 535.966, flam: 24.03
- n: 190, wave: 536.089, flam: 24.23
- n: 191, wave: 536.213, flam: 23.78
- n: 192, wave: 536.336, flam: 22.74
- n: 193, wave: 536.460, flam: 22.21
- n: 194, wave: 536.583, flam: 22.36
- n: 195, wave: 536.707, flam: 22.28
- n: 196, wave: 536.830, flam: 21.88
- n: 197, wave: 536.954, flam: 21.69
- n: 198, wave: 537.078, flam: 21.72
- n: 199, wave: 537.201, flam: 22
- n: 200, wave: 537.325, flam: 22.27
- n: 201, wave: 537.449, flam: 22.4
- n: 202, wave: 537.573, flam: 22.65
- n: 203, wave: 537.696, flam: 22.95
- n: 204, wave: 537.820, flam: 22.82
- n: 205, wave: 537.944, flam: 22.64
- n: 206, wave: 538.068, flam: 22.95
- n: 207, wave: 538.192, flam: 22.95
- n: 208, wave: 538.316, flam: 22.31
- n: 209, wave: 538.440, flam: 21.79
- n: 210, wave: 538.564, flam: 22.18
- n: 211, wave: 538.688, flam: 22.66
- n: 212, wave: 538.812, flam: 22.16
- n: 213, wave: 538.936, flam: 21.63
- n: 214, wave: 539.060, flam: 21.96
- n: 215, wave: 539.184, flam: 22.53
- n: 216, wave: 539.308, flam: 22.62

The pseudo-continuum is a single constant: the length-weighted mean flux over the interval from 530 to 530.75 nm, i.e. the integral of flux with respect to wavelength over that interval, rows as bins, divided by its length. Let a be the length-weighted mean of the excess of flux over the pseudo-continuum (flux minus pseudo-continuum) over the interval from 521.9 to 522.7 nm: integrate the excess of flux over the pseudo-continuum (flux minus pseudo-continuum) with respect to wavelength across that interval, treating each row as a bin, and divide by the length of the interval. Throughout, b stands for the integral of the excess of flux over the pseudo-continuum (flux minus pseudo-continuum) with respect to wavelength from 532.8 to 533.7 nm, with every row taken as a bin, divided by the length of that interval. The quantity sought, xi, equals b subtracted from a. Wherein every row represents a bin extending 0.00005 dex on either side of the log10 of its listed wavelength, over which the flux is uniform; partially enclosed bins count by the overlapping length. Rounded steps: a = -2.3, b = -1.4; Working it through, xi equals -0.9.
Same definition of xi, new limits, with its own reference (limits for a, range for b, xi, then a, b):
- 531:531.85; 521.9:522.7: 3.5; 1.2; -2.3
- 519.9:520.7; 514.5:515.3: 0.7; -2.8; -3.6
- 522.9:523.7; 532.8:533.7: -0.3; -1.6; -1.4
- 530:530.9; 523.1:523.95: 1.6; 0.4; -1.2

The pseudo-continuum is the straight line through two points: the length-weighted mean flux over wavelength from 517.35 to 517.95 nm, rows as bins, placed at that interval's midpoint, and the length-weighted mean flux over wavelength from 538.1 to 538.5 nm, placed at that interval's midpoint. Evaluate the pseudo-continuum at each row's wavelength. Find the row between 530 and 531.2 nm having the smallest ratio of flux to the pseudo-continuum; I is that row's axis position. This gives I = 530.075 nm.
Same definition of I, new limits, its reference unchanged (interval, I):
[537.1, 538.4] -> 537.201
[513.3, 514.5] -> 513.969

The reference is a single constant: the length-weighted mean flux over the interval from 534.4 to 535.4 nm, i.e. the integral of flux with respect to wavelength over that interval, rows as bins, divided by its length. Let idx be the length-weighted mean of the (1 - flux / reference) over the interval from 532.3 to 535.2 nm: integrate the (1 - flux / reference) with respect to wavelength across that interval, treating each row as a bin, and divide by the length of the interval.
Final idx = 0.019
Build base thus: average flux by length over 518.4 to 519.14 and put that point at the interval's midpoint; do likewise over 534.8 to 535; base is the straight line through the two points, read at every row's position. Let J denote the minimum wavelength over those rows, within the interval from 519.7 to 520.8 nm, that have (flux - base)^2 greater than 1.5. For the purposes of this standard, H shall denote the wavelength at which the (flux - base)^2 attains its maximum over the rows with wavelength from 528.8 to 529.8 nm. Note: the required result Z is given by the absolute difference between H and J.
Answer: 9.30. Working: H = 529.099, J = 519.801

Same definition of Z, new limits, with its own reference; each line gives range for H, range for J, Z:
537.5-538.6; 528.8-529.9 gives 9.58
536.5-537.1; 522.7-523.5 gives 13.79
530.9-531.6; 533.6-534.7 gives 2.82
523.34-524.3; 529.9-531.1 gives 6.19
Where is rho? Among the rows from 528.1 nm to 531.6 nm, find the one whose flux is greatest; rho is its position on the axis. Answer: 530.930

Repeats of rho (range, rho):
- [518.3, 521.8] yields 521.720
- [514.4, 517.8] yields 515.866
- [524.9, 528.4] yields 528.247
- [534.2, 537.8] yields 536.089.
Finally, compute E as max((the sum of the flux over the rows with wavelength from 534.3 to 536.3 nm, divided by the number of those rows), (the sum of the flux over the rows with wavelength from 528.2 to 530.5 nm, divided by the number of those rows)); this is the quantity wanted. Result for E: 22.31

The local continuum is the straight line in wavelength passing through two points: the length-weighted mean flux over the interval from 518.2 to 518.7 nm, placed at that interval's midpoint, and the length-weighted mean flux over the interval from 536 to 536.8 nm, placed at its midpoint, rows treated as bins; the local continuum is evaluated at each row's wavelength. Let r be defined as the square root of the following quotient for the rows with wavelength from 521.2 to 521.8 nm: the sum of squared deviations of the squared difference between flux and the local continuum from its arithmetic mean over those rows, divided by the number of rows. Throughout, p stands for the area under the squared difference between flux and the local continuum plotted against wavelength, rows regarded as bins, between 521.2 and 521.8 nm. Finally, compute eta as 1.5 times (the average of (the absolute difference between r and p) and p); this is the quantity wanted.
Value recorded 3.2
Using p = 3.9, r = 3.6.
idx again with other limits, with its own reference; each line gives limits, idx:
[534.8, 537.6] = -0.019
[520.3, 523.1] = 0.085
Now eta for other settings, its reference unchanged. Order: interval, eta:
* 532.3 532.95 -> 1.3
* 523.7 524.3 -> 5.9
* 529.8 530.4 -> 0.5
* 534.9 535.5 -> 0.8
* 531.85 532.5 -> 0.9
